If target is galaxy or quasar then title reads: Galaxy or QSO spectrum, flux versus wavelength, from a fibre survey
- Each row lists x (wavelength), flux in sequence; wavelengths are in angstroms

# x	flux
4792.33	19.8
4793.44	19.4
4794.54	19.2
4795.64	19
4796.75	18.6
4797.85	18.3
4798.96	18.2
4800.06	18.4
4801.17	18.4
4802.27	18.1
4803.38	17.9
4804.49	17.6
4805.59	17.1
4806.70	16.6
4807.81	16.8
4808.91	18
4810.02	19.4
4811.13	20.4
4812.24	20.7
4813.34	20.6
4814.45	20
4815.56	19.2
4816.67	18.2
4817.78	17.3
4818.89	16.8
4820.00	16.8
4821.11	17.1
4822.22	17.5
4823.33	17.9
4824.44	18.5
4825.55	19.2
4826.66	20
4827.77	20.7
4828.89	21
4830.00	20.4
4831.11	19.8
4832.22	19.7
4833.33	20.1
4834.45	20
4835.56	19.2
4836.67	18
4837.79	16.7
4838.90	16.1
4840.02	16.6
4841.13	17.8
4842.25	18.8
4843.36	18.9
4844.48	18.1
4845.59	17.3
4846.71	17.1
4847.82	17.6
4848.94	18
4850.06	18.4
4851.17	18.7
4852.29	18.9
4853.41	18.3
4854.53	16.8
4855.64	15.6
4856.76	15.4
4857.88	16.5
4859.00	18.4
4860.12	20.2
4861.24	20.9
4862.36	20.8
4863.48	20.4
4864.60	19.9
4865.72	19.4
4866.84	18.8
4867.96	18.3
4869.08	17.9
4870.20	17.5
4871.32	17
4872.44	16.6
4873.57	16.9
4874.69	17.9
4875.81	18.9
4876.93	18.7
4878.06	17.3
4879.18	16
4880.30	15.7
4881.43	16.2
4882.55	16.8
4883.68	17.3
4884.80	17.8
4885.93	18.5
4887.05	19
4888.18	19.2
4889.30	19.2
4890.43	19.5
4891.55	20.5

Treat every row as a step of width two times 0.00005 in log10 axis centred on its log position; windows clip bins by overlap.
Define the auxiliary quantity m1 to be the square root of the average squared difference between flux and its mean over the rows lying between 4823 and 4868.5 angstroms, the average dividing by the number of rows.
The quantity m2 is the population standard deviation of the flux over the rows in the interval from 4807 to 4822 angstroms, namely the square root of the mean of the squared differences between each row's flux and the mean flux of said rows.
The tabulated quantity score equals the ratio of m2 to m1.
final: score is 1.01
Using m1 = 1.5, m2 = 1.49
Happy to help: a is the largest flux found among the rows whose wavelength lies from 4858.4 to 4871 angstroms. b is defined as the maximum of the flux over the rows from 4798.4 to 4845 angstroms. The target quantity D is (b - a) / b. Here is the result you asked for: 0.005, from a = 20.9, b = 21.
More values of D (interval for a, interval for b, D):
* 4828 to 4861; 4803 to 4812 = -0.029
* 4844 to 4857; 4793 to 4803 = 0.026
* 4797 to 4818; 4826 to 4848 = 0.014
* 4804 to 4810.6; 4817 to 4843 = 0.076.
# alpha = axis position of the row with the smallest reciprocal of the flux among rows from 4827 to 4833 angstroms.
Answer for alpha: 4828.89 angstroms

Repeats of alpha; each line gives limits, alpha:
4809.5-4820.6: 4812.24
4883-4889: 4888.18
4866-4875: 4866.84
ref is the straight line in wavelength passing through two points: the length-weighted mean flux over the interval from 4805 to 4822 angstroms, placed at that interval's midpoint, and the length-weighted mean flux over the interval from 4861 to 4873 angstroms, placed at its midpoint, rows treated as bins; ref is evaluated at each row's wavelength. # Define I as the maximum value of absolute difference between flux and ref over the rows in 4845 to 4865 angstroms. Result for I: 3.3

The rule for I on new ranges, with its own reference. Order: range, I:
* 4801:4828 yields 2.4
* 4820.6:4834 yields 2.5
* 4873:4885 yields 3.2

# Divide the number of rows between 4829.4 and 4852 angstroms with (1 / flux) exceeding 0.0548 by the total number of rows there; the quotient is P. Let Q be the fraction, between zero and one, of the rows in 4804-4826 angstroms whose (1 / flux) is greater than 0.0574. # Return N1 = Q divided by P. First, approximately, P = 0.50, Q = 0.35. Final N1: 0.70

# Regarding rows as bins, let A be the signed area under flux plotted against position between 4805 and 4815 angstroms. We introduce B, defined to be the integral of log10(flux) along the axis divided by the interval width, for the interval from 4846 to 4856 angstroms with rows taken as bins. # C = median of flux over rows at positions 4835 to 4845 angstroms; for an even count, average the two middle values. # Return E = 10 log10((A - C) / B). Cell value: 21.4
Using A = 189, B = 1.25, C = 18.0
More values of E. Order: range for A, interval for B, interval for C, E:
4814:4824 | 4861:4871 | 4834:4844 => 21.0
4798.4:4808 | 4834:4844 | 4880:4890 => 20.8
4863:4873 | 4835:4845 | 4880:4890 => 21.2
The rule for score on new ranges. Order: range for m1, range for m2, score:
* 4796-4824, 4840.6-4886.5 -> 1.13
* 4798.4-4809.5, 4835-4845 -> 1.67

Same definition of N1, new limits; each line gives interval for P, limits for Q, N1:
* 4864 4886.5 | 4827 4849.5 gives 0.38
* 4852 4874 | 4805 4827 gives 0.78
